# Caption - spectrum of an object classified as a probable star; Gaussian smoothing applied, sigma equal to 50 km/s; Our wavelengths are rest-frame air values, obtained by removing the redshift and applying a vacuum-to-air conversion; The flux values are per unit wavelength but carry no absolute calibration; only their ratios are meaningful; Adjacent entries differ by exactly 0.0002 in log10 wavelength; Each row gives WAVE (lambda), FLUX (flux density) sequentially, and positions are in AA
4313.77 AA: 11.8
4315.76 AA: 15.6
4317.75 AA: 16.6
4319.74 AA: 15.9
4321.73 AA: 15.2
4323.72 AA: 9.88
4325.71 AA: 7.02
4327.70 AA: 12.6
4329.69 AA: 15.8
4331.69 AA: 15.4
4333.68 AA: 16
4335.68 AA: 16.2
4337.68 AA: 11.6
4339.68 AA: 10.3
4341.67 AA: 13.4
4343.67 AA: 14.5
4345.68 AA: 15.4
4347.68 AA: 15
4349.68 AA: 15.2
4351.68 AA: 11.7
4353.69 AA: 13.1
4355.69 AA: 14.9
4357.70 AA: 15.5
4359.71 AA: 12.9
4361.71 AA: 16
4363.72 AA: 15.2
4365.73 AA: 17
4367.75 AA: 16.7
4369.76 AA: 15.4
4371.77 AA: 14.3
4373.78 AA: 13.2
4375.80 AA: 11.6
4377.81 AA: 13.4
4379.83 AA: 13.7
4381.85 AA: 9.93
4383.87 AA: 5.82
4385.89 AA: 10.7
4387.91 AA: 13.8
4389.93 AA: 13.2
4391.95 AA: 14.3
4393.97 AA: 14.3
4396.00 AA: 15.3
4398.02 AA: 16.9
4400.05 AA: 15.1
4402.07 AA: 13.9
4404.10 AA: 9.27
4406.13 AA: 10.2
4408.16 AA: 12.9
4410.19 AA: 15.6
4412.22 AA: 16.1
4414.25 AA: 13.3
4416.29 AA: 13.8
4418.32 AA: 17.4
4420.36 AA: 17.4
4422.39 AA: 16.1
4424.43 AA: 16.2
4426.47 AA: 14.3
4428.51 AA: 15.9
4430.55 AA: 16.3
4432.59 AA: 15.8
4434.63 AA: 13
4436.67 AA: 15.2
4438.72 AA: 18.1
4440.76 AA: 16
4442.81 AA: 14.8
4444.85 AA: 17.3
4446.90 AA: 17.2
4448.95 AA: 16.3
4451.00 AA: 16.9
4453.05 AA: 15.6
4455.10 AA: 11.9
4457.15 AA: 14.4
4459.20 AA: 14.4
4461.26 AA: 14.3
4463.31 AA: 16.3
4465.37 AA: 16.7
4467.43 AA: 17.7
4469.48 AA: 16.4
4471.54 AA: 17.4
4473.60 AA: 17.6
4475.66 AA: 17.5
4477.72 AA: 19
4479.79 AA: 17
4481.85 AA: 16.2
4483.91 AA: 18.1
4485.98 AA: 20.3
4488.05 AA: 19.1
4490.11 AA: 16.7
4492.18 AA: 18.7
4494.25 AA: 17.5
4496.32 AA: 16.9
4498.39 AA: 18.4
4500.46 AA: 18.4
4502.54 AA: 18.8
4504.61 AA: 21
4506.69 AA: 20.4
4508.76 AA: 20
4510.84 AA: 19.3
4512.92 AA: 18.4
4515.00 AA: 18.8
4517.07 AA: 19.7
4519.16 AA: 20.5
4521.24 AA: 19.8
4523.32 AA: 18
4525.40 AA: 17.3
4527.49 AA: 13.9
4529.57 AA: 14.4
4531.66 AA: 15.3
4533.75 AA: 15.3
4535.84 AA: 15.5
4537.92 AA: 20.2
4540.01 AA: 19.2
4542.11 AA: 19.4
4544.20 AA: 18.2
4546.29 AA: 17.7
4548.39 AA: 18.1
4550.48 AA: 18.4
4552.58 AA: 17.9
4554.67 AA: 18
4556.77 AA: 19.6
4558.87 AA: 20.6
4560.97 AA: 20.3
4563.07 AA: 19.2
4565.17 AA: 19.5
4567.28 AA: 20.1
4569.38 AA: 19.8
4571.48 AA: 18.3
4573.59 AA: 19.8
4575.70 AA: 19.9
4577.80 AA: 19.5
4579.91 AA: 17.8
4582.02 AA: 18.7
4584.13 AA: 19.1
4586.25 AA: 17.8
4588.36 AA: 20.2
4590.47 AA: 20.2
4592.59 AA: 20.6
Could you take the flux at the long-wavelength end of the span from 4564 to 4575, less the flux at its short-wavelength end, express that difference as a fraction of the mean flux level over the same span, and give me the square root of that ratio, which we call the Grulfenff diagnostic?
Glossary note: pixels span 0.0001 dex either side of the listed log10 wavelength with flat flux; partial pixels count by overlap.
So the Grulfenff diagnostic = 0.124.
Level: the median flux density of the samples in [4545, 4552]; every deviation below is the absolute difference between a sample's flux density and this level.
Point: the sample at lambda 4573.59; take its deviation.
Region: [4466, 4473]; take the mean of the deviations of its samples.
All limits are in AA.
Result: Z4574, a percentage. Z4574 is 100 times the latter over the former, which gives 55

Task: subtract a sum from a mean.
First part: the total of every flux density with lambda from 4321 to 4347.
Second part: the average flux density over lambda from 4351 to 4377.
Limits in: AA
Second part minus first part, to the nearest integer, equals -159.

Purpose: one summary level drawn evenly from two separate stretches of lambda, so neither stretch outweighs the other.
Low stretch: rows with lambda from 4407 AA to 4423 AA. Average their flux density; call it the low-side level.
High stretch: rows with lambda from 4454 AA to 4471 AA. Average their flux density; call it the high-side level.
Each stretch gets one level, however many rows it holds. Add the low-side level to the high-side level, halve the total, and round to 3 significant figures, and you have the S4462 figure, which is 15.3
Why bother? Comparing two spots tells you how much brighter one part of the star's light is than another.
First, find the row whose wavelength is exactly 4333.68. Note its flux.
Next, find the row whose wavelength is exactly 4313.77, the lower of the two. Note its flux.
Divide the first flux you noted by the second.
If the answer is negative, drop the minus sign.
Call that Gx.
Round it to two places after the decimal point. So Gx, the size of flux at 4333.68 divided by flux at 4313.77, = 1.36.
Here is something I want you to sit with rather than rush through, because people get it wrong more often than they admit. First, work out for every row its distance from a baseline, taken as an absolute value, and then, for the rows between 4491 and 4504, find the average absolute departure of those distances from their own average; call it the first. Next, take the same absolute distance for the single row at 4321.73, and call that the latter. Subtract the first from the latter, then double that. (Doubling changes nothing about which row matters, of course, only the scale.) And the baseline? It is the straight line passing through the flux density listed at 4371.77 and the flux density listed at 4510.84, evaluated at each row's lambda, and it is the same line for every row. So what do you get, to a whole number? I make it 4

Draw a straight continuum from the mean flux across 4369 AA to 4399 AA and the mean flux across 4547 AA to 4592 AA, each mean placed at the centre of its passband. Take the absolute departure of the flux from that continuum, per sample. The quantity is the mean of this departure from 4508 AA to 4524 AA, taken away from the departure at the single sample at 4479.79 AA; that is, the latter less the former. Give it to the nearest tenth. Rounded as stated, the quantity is -1.1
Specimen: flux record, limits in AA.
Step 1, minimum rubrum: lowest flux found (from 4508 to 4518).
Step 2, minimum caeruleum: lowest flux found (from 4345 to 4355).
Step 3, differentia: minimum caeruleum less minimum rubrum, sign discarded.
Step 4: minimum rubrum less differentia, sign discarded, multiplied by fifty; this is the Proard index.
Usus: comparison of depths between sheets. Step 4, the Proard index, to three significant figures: 585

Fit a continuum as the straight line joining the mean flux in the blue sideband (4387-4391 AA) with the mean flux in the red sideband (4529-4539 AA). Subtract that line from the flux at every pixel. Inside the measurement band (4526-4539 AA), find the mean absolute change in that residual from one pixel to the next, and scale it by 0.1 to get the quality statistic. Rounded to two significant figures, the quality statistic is 0.12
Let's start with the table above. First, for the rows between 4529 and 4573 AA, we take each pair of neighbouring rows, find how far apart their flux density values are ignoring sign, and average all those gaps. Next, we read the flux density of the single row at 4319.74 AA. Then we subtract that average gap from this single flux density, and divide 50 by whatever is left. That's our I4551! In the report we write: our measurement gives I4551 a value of 3.3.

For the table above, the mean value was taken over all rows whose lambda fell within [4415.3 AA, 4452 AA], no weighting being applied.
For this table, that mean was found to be 16.0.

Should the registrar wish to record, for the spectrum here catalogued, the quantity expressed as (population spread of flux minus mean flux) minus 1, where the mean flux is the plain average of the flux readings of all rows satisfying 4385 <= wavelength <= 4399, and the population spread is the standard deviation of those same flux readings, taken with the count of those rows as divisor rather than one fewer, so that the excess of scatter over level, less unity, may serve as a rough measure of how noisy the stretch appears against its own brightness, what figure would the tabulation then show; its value -13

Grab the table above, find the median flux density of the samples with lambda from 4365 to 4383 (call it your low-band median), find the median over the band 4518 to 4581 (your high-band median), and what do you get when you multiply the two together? 258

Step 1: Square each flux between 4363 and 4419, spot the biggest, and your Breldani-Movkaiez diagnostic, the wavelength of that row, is 4418.32 AA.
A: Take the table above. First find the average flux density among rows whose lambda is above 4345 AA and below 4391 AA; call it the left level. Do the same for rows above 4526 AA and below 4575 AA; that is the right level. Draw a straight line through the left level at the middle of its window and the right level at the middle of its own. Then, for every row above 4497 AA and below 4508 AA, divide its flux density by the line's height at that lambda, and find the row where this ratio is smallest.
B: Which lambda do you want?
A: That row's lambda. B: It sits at 4500.46 AA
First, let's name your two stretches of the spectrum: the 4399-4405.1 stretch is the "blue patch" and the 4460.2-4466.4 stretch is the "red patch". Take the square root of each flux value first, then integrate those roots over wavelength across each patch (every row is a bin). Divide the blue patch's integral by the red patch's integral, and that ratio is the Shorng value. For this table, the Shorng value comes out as 0.88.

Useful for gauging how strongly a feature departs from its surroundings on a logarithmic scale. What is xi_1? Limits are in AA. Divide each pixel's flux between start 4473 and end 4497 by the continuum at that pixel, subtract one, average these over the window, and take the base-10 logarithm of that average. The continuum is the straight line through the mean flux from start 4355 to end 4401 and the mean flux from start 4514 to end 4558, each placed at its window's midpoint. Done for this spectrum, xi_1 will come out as -1.10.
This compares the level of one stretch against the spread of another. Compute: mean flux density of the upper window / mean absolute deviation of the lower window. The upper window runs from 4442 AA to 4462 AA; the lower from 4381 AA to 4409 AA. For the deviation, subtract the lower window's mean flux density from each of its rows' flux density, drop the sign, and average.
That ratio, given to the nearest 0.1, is 6.4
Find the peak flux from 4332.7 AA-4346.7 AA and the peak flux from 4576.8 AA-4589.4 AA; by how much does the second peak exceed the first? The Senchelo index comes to 4.0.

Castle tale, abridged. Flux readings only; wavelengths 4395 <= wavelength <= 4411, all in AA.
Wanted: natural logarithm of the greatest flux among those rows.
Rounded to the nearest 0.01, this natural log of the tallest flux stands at 2.83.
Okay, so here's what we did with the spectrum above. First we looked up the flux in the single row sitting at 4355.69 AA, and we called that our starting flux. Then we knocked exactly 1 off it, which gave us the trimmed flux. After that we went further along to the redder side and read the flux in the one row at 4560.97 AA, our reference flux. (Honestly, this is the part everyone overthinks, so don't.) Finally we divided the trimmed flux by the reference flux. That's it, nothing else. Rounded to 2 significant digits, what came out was 0.68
